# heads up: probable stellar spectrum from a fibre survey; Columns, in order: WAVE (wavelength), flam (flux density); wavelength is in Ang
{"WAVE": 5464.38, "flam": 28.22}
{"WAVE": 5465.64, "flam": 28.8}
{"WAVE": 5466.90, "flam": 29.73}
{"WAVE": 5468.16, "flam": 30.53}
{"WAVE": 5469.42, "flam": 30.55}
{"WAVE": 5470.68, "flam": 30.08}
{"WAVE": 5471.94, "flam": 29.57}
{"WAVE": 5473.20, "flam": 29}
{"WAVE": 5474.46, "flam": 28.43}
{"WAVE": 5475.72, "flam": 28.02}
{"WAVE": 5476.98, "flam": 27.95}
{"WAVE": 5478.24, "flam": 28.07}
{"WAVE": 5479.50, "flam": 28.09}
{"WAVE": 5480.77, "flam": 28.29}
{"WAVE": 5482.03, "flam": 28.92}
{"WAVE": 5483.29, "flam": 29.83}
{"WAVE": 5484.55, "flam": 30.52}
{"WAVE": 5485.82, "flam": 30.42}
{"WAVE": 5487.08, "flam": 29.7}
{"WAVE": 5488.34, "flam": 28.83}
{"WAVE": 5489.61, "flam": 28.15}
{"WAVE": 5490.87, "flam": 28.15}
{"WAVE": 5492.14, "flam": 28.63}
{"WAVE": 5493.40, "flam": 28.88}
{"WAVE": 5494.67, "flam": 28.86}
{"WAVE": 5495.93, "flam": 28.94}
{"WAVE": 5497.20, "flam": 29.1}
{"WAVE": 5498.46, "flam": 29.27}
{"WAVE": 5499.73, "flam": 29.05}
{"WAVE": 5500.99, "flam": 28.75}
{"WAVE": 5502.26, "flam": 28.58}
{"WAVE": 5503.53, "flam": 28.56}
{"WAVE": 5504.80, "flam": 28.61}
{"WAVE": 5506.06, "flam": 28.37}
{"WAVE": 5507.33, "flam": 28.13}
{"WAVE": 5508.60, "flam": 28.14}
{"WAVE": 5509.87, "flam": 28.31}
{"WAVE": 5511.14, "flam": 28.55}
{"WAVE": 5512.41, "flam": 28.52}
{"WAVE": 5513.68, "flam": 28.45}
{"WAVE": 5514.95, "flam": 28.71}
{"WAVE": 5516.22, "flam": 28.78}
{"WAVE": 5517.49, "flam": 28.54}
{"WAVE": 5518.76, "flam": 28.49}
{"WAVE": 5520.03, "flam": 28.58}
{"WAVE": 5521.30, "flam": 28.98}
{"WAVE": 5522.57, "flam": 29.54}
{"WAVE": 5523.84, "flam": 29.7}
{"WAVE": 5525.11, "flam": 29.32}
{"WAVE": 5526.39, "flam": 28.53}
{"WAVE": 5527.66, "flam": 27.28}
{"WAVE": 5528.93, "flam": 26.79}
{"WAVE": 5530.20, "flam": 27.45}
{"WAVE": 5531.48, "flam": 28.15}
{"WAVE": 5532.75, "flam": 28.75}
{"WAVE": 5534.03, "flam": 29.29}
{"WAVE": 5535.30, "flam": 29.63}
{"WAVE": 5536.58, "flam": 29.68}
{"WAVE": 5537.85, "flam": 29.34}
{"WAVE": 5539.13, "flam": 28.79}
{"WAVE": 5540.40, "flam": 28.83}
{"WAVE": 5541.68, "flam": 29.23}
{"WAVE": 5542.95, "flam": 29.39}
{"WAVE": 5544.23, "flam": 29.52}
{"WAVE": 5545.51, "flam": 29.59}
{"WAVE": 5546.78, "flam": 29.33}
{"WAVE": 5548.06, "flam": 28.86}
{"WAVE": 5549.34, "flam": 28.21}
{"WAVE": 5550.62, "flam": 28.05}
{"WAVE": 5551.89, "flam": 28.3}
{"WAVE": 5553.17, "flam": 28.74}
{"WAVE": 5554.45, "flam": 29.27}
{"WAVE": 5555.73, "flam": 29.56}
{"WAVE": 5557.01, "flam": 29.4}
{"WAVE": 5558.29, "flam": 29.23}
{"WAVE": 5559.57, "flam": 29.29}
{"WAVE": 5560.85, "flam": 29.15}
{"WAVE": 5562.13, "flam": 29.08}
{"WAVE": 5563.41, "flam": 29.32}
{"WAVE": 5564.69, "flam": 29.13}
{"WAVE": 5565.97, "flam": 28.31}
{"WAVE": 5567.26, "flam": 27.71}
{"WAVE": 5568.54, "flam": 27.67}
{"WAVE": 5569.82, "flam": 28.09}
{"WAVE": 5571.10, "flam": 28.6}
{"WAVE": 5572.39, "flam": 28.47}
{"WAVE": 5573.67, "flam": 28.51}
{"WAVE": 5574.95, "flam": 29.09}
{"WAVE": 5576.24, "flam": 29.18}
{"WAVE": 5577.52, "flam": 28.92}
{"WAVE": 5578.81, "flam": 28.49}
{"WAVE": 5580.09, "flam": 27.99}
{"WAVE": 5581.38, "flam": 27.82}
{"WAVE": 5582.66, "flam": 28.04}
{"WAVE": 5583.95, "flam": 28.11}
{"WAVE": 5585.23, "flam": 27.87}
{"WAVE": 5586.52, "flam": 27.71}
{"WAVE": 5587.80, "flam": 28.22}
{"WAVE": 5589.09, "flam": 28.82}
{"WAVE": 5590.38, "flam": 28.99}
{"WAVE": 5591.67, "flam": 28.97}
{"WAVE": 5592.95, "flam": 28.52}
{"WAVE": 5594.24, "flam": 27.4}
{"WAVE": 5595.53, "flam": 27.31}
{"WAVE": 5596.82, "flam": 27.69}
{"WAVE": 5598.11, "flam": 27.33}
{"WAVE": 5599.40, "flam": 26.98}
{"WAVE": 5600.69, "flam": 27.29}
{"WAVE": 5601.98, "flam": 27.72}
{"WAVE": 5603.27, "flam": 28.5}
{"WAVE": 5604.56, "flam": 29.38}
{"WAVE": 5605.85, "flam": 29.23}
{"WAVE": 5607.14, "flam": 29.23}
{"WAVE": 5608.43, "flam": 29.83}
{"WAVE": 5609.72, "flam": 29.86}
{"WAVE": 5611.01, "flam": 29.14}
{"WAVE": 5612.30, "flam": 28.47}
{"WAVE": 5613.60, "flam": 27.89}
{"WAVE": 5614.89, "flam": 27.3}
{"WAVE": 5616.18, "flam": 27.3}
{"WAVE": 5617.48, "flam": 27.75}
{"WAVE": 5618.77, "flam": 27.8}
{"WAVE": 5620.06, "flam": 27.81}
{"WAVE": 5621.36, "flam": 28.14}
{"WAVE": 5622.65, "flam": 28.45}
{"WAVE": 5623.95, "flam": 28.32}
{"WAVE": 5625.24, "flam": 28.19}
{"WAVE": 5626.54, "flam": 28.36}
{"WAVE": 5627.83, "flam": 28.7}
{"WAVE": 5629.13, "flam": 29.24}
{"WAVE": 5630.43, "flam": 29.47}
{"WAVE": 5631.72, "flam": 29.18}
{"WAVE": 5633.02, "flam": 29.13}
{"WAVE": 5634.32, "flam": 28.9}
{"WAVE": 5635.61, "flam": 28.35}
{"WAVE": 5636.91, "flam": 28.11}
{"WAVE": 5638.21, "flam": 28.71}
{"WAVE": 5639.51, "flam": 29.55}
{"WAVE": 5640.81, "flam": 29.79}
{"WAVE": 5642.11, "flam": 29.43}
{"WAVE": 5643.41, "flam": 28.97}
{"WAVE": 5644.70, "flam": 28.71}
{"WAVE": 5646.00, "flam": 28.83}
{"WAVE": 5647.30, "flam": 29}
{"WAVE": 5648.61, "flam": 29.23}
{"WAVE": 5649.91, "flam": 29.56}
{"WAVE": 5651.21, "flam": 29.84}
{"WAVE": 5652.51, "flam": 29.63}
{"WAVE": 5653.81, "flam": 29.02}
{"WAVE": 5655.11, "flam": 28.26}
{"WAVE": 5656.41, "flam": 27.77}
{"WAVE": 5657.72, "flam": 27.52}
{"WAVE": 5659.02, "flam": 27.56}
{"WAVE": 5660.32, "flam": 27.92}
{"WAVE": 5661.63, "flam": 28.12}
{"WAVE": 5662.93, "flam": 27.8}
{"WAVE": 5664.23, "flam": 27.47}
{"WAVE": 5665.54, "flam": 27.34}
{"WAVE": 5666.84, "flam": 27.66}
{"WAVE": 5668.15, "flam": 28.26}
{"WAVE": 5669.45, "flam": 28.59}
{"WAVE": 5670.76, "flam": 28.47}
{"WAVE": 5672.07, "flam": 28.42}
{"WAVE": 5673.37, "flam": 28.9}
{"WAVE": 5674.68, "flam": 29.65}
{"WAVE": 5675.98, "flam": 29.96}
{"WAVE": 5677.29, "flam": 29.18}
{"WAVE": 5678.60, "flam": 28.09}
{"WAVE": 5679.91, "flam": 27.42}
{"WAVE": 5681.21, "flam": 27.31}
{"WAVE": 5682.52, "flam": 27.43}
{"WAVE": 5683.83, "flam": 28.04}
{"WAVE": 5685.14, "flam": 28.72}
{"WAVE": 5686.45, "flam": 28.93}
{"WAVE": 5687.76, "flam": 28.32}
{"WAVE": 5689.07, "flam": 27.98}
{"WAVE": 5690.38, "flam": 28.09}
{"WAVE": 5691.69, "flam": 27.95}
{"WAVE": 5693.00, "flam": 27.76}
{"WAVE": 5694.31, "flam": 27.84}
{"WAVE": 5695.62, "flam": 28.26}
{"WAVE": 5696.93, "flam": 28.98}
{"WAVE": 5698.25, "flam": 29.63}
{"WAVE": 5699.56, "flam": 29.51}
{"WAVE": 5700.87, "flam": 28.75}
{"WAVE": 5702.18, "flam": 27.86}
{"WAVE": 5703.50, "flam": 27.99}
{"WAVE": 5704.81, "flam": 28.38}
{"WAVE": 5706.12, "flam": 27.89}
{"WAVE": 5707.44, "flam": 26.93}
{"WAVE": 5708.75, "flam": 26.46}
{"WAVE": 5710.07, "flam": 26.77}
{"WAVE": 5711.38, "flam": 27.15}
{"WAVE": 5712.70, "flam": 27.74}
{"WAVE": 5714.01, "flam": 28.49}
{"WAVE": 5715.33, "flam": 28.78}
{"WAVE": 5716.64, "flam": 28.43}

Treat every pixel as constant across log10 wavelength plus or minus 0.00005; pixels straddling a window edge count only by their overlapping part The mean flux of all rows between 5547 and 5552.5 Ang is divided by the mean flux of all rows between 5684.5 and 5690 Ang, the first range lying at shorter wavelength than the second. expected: 1.00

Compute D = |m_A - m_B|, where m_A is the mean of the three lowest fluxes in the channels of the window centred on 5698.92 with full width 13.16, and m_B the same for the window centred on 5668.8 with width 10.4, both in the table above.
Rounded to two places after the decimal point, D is 0.33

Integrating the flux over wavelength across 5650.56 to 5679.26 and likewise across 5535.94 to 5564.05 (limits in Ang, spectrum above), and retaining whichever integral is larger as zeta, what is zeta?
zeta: 818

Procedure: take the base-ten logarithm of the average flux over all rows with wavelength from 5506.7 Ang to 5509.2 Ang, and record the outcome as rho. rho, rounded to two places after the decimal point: 1.45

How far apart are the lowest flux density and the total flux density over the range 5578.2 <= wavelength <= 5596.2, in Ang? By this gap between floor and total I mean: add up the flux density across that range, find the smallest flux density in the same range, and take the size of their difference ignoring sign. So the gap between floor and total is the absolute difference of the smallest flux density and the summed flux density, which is 367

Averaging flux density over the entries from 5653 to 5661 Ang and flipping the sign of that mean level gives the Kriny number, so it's -28.0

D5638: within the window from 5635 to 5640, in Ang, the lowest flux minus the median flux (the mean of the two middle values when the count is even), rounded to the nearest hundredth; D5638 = -0.42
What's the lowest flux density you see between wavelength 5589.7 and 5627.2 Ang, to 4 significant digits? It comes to 26.98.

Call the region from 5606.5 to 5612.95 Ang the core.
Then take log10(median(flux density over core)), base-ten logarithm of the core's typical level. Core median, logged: 1.47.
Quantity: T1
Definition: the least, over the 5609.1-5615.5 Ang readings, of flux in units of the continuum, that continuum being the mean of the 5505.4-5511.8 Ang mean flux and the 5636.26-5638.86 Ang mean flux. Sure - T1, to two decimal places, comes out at 0.96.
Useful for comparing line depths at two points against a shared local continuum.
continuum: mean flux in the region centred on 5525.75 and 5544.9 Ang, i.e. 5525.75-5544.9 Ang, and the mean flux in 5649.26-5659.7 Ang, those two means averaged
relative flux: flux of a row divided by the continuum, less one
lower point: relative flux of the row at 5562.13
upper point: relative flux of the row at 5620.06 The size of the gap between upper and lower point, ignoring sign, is 0.04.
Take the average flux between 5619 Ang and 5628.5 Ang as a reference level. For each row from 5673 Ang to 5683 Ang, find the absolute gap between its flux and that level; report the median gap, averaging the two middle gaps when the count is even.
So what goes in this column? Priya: 0.88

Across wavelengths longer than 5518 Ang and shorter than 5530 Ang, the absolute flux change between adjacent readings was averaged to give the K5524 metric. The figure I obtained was 0.5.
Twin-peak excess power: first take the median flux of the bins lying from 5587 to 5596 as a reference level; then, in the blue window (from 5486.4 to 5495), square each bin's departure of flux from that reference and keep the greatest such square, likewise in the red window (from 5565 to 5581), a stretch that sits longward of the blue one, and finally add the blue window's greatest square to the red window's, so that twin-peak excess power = 2.1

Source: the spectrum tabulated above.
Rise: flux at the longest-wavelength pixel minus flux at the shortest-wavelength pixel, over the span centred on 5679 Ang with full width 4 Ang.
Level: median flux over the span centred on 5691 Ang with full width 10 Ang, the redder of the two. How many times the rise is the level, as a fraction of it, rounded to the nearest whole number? -16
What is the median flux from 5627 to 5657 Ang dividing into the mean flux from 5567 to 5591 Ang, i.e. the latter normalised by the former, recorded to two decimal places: 0.98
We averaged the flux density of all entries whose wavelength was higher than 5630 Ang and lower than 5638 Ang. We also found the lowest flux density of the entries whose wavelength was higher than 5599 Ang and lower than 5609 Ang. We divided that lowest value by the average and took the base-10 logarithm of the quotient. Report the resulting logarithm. -0.029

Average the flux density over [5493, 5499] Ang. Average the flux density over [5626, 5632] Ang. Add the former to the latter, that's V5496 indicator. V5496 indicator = 58.0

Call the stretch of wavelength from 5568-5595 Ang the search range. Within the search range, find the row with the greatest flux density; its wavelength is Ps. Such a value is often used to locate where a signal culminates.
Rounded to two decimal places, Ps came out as 5576.24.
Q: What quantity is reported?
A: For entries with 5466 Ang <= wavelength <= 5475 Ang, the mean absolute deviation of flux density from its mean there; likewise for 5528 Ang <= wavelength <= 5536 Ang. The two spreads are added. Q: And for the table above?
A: 1.5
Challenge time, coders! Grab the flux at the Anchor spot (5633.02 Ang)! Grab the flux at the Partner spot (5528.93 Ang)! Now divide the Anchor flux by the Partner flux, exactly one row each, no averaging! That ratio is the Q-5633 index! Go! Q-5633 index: 1.09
